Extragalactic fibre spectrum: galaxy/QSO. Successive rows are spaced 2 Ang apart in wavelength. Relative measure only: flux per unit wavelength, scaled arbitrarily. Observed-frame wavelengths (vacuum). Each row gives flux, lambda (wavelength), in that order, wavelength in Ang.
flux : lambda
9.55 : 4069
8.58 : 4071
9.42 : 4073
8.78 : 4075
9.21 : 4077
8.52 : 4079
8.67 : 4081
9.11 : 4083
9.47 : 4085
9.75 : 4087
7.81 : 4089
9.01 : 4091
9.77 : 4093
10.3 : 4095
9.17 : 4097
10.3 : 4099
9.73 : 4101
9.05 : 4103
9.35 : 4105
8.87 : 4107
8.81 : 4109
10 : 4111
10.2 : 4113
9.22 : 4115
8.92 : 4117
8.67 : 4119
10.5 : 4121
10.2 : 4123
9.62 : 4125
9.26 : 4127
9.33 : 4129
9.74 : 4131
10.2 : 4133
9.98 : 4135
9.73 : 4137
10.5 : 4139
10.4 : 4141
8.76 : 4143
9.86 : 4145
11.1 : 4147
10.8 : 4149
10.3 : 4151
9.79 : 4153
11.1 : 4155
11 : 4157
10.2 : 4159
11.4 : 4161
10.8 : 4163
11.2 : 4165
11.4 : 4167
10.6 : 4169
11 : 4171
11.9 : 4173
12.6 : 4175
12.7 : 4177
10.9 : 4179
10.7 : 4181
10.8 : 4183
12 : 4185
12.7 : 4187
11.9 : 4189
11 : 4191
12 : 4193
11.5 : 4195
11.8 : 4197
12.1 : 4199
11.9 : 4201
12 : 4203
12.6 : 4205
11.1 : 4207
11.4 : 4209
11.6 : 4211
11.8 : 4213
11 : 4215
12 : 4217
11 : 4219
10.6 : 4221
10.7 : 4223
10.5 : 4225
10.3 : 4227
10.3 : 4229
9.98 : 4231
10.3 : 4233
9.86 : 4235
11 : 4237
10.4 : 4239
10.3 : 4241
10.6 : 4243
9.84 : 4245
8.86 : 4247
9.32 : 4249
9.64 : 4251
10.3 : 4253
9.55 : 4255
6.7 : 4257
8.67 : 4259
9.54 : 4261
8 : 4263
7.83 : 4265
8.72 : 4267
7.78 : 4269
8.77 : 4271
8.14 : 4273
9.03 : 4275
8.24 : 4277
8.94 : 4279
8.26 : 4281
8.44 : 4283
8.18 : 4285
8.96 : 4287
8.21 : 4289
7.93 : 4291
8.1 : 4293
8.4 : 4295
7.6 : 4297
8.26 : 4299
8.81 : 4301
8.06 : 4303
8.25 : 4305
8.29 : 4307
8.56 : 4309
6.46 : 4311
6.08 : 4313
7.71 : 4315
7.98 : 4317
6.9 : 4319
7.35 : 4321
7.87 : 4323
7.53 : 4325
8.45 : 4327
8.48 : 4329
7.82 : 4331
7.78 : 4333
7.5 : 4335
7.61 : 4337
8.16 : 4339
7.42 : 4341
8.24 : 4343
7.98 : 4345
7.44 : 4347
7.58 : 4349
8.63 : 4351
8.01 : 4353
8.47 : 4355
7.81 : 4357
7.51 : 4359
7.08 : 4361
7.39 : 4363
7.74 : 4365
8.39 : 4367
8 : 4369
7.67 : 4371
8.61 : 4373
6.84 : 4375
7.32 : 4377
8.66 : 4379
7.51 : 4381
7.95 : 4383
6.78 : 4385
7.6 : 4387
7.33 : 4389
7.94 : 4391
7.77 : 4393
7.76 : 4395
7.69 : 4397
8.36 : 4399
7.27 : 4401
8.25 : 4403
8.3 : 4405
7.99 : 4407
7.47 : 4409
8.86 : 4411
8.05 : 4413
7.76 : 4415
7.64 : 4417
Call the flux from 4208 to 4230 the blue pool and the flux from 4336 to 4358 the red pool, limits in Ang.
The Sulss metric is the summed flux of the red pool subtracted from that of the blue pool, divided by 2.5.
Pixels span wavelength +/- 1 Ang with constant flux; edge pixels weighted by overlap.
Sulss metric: 14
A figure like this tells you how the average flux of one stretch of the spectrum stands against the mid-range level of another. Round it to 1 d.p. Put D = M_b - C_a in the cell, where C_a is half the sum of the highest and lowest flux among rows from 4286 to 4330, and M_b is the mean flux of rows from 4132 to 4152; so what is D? 2.6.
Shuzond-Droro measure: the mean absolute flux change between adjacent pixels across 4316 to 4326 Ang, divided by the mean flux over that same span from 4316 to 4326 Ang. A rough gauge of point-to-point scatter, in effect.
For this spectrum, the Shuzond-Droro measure 0.079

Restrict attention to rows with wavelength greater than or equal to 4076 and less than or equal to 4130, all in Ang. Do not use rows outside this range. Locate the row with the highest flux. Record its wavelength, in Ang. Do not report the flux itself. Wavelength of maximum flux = 4121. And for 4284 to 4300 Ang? 4287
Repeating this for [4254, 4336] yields 4255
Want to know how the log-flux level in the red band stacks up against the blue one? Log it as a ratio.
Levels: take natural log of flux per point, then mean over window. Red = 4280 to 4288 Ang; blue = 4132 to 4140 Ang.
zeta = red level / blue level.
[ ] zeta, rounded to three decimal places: 0.923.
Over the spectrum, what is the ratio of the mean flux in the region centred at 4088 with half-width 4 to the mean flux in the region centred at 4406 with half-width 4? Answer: 1.13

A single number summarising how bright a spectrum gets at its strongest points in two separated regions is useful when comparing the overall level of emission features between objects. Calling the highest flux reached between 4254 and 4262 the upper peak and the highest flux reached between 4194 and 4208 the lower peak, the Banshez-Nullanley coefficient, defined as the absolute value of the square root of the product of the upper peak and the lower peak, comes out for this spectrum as 11.0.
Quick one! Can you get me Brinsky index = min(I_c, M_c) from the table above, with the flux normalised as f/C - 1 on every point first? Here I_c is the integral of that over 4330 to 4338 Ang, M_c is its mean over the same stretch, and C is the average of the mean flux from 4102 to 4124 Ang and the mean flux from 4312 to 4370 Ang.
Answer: -0.85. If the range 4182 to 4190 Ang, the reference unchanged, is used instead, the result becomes 0.38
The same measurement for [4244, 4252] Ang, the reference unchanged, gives 0.10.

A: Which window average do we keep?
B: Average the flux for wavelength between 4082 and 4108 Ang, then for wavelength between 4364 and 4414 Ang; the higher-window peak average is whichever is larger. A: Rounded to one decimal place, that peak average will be 9.4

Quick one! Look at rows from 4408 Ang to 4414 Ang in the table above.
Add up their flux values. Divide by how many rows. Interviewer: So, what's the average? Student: 8.1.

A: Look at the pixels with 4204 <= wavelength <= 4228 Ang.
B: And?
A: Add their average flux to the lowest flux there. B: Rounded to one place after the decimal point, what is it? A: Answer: 21.5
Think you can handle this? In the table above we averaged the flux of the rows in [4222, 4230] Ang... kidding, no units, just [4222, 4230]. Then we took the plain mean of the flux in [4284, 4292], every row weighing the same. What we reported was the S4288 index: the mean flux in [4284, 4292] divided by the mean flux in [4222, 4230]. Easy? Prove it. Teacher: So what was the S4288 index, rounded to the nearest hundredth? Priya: 0.80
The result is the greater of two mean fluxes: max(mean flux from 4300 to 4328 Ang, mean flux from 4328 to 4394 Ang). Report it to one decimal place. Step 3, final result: 7.8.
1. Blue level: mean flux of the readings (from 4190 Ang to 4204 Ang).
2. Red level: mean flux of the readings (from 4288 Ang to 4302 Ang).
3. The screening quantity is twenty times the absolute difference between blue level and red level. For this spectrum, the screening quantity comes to 71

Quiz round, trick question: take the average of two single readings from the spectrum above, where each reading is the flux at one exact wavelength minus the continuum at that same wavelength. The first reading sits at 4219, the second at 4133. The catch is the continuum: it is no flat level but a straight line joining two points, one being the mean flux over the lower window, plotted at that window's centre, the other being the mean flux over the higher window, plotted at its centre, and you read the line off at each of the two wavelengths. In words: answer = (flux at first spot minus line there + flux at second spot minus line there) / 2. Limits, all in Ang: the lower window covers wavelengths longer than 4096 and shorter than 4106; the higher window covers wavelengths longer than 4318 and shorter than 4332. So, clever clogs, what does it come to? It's 1.7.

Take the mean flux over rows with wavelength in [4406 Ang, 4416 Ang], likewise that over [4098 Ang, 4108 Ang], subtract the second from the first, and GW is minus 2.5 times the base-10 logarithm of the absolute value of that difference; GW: -0.4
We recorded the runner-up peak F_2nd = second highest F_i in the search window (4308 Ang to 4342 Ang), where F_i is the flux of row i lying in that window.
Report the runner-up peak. 8.48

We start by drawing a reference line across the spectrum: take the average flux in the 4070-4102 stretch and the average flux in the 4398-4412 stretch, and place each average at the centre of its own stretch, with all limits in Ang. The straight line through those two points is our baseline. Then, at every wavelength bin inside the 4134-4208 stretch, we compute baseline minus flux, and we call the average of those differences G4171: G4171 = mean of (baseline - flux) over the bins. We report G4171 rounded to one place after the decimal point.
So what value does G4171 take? -2.2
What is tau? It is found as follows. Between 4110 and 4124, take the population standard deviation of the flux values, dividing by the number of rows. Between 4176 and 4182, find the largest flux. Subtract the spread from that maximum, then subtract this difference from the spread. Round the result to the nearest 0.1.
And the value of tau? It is -11.4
